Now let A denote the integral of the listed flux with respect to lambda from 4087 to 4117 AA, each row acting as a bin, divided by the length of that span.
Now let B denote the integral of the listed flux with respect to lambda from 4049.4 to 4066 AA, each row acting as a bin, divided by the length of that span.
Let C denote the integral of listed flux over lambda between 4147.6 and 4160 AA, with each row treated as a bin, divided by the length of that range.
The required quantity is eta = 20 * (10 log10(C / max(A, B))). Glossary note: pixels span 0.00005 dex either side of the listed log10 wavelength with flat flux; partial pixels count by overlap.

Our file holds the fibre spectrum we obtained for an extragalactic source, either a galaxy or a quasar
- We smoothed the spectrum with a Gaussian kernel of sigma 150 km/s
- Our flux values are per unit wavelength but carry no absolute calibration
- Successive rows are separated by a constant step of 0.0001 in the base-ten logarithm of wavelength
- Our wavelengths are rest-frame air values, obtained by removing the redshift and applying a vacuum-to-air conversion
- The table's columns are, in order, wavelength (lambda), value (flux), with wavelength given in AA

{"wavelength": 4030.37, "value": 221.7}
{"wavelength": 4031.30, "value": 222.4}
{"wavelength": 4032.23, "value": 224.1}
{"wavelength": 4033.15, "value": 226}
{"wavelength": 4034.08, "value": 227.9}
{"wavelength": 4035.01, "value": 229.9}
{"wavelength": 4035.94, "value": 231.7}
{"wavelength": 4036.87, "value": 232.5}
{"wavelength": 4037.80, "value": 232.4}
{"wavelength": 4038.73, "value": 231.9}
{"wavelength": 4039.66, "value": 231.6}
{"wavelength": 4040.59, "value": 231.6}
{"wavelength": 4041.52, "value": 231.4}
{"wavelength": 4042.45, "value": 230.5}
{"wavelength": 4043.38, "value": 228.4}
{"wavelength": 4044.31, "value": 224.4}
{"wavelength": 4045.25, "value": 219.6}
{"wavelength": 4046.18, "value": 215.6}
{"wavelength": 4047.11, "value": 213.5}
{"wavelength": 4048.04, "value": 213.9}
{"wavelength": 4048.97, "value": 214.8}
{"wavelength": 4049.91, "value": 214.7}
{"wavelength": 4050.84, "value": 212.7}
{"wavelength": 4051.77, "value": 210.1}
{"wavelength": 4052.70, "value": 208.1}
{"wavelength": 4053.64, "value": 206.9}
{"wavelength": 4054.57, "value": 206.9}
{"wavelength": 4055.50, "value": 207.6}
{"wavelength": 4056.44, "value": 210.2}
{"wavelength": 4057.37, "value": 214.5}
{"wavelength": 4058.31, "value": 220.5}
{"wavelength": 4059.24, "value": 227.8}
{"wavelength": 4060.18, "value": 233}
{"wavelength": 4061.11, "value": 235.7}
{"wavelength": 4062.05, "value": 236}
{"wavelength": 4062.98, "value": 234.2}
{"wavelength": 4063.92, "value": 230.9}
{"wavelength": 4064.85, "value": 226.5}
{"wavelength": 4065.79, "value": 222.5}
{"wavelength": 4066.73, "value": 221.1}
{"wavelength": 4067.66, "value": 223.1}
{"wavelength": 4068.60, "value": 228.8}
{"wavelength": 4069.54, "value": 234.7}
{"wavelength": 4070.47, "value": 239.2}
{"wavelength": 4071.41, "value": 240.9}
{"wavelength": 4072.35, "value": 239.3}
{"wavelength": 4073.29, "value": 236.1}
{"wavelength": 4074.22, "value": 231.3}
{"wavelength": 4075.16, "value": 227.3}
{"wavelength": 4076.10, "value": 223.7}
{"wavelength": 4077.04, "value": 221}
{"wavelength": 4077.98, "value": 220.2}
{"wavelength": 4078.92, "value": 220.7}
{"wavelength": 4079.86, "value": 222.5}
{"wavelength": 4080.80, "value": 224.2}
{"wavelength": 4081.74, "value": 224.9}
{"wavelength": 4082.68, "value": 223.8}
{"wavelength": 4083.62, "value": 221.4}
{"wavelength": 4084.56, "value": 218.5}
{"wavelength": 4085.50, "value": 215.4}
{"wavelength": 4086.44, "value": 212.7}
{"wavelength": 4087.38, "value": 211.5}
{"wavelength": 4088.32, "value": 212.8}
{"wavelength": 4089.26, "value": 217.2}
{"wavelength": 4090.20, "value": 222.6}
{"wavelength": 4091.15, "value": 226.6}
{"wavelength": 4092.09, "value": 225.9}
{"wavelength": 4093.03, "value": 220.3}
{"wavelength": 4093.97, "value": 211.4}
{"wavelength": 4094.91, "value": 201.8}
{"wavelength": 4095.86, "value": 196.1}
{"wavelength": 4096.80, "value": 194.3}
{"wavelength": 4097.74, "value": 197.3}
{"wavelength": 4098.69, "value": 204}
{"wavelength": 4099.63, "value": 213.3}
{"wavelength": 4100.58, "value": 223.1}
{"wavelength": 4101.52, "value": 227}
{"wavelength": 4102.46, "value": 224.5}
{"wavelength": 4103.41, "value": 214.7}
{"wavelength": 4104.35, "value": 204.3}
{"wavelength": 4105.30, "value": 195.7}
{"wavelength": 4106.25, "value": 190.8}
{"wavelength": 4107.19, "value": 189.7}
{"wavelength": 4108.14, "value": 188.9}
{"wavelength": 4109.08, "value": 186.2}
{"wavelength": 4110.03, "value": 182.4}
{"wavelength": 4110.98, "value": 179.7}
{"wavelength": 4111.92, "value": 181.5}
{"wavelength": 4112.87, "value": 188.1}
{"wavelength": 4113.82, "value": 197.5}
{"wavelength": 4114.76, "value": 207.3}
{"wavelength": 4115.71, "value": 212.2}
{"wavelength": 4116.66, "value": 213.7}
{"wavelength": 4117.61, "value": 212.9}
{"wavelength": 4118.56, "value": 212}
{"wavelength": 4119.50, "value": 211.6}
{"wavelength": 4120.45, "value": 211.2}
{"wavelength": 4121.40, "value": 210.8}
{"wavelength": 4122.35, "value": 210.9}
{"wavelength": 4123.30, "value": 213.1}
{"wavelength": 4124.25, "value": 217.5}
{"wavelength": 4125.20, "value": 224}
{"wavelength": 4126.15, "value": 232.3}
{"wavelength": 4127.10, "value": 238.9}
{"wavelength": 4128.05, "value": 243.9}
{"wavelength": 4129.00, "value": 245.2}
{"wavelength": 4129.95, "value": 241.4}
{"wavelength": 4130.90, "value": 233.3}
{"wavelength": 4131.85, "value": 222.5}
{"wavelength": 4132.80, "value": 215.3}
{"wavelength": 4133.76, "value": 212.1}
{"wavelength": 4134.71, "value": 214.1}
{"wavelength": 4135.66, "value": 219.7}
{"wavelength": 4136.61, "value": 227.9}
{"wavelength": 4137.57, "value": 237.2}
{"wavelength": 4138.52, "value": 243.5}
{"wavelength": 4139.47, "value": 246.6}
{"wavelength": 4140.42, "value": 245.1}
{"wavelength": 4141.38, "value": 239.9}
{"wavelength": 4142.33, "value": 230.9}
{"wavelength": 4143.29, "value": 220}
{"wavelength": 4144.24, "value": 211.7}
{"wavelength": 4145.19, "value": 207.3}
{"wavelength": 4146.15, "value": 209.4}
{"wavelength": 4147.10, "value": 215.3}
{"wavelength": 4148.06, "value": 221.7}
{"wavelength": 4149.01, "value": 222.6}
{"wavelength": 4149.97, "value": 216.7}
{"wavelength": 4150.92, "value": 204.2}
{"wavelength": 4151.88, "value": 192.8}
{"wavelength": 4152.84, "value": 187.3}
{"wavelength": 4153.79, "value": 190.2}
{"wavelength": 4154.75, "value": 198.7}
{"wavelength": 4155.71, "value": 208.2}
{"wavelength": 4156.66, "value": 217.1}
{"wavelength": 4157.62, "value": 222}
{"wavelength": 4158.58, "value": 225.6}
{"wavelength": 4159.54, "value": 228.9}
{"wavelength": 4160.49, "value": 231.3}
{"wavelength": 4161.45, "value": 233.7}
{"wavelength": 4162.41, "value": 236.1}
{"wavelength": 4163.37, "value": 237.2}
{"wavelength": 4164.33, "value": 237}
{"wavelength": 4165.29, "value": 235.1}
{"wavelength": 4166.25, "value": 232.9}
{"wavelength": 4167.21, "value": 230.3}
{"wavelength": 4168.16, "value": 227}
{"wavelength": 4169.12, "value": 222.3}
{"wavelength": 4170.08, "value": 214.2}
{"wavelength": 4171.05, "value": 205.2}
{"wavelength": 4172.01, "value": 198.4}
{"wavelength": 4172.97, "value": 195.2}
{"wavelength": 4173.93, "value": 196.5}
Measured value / -3.8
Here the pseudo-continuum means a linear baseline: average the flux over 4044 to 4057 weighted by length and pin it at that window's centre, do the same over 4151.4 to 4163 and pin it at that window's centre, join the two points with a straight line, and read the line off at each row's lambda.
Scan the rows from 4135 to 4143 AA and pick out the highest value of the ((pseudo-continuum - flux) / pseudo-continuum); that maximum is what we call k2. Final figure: -0.03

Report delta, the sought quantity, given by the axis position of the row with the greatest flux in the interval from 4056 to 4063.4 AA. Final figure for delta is 4062.05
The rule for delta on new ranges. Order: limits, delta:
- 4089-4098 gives 4091.15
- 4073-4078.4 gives 4073.29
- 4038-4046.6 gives 4038.73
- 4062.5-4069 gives 4062.98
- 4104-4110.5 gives 4104.35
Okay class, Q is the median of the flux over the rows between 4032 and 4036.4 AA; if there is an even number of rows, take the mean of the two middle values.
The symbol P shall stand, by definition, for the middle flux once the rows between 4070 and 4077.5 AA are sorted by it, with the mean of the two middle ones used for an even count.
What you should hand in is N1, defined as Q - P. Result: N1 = -6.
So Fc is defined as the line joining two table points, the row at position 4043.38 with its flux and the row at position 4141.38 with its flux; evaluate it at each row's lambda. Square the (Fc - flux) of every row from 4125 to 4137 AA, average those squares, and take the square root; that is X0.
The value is 15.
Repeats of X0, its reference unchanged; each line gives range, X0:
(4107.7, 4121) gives 40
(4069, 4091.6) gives 12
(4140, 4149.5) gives 22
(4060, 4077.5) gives 6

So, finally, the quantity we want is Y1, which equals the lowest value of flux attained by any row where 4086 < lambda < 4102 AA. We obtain 194.3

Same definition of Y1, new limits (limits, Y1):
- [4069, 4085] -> 218.5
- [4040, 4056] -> 206.9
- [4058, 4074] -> 220.5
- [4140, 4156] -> 187.3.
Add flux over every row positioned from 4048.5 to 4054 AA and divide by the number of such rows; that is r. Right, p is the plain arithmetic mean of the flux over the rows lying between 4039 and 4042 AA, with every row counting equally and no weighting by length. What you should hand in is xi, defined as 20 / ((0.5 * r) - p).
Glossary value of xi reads -0.159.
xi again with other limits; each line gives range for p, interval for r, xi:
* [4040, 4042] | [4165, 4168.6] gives -0.173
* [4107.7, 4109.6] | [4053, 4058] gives -0.241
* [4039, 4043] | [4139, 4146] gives -0.171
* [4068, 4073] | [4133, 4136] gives -0.155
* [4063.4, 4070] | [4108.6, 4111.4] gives -0.148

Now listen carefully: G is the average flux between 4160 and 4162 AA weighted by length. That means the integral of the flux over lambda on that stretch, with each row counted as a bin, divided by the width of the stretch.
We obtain 233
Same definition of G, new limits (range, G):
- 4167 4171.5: 219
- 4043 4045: 225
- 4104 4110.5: 191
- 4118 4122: 212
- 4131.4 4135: 216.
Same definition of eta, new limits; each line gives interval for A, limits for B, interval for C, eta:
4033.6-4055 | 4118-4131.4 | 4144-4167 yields -2.7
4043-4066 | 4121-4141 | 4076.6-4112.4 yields -7.4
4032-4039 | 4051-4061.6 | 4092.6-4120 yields -10.8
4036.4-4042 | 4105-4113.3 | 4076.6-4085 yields -3.9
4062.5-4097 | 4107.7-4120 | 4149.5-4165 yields -2.2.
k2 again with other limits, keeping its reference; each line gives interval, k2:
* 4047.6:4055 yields 0.03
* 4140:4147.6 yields 0.03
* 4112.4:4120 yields 0.12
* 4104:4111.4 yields 0.16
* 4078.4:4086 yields -0.01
